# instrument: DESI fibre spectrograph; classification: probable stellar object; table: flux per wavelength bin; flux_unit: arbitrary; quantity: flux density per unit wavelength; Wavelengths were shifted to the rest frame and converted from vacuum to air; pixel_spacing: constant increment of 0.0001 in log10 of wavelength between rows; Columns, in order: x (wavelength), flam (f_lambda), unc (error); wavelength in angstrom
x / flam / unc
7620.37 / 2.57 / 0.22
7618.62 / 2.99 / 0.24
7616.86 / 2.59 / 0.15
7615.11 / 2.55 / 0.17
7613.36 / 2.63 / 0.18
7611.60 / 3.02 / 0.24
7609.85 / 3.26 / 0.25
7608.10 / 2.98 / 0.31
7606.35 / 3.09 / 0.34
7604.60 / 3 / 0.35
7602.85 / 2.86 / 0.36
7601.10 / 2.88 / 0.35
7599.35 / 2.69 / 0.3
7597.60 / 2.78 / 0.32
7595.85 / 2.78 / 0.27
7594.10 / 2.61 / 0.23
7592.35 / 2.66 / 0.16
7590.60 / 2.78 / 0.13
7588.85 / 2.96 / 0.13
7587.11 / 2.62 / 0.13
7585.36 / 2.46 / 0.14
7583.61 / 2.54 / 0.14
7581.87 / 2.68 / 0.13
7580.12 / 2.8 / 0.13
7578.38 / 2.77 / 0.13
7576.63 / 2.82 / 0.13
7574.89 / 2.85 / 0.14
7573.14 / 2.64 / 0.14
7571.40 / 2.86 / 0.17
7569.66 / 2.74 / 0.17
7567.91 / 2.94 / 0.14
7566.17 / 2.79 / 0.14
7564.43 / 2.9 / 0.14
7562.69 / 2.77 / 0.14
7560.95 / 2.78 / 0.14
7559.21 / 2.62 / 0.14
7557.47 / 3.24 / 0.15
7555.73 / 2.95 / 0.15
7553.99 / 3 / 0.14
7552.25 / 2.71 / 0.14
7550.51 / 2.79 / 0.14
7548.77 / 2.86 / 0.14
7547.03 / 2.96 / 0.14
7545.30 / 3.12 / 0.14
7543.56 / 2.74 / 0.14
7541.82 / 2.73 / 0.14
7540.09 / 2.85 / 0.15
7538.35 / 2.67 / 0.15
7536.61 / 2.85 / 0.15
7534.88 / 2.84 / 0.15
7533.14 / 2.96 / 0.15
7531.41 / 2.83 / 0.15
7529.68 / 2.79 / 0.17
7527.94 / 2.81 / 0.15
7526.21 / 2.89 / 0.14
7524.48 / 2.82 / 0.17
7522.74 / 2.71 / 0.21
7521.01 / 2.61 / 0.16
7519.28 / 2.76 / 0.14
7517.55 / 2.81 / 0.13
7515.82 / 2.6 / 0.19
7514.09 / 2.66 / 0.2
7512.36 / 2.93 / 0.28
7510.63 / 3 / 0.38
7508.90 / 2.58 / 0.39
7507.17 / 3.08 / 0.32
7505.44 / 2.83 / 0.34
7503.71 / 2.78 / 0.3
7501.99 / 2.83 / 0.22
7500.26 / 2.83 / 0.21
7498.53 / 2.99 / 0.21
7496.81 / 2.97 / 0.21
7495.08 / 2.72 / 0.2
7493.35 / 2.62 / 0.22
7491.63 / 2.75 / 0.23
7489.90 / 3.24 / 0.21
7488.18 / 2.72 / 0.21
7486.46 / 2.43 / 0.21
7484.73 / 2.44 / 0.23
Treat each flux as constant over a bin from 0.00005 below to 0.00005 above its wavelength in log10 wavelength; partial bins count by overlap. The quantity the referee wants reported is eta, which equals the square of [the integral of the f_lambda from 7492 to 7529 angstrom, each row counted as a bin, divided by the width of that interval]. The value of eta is 7.8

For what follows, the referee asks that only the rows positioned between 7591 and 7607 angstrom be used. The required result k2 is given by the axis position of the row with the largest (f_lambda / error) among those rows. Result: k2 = 7592.35 angstrom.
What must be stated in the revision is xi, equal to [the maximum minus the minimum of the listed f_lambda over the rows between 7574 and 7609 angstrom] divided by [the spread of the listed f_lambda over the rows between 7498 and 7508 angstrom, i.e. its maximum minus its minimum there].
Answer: 2.1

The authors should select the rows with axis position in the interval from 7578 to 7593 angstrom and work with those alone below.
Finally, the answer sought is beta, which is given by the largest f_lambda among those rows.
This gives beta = 2.96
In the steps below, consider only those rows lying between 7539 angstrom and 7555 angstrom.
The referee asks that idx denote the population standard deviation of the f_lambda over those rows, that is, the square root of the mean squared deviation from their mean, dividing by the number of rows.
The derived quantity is 0.13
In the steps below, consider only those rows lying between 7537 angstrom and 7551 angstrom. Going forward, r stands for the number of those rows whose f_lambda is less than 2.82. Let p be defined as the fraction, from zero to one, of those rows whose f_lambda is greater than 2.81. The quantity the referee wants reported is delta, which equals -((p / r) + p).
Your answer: -0.6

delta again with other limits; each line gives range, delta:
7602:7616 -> -1.1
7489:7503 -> -0.8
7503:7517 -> -0.6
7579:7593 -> -0.1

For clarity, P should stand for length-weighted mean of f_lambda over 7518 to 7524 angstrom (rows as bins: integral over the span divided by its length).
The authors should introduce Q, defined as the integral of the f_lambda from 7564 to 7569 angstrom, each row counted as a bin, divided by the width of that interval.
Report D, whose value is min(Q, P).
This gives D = 2.71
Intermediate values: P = 2.71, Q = 2.87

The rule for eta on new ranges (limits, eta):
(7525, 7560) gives 8.2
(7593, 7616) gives 8.1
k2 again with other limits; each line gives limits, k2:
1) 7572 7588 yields 7576.63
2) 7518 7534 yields 7526.21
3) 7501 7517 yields 7515.82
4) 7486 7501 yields 7489.90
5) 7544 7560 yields 7545.30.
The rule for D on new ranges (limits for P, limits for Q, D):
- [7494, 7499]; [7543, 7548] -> 2.87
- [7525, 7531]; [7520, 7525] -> 2.71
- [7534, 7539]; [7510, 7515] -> 2.79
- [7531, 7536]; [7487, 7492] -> 2.88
